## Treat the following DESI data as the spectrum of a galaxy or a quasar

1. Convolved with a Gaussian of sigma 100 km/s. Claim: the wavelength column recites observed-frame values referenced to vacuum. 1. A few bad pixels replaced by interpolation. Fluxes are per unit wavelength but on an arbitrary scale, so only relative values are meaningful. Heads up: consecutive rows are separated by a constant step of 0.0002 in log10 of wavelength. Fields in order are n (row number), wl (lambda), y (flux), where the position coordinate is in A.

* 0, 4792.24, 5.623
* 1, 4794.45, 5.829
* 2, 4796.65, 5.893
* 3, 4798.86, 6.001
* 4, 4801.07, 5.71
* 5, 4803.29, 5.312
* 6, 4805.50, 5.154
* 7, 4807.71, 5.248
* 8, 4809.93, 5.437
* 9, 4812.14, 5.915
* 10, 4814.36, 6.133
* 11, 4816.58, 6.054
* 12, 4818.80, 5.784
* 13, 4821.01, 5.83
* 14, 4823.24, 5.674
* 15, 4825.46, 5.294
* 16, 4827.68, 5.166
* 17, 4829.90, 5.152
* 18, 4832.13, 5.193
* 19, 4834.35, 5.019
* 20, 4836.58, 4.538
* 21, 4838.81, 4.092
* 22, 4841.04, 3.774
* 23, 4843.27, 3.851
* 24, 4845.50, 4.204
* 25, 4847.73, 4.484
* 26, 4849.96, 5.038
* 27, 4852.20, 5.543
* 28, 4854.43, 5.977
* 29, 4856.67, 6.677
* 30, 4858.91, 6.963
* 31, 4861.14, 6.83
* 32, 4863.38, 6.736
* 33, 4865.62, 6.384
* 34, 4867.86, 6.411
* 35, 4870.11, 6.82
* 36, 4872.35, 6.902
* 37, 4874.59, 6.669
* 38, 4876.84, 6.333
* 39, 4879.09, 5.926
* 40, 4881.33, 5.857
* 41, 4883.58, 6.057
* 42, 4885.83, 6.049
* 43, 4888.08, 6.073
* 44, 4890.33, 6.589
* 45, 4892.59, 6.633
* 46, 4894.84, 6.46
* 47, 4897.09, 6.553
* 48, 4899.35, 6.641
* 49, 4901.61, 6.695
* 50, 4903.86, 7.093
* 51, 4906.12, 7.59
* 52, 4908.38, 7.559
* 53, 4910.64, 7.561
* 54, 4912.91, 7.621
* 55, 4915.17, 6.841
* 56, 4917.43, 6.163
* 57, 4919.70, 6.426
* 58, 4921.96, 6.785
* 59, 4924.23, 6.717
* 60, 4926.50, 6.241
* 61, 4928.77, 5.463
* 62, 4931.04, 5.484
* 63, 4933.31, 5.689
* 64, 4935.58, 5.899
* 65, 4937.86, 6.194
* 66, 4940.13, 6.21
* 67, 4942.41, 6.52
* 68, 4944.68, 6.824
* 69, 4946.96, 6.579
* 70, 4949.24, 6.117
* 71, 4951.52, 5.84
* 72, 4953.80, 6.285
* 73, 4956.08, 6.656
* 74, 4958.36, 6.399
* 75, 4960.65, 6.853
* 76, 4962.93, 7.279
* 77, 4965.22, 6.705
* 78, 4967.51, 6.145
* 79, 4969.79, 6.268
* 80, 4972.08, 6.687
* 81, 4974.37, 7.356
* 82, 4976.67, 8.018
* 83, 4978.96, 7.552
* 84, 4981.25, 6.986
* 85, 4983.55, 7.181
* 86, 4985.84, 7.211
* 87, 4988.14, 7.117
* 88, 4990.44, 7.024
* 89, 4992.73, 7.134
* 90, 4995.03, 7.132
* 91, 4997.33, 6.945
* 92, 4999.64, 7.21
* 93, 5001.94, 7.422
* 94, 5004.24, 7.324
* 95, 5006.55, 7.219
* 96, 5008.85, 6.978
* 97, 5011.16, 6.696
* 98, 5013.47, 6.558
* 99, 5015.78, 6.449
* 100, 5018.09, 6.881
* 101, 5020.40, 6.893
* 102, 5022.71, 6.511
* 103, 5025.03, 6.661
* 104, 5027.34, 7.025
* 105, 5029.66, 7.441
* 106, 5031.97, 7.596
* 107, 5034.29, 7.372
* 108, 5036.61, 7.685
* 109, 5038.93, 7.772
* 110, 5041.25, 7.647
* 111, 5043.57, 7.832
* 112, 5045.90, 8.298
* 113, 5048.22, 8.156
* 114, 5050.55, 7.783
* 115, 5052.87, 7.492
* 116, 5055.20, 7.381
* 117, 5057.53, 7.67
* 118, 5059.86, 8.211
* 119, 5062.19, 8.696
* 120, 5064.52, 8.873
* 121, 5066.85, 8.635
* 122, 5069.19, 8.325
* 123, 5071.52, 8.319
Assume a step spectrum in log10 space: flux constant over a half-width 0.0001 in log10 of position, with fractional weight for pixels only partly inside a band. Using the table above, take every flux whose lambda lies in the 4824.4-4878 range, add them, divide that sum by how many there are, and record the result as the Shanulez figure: 5.6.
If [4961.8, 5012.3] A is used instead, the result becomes 7.1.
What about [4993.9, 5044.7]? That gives 7.1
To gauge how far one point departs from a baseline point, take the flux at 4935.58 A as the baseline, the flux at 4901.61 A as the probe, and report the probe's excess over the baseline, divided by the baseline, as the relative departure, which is 0.1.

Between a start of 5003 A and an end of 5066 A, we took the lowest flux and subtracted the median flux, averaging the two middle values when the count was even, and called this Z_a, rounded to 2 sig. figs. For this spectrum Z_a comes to -0.99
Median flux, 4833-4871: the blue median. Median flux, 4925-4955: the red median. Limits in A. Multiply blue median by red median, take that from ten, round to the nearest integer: -24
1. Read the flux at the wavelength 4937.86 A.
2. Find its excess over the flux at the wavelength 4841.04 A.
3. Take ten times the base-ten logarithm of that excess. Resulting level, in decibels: 3.8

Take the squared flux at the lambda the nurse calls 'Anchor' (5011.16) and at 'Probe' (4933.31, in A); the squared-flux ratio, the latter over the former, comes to 0.72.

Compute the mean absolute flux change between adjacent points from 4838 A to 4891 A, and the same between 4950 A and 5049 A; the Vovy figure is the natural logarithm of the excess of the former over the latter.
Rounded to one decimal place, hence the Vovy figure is -6.3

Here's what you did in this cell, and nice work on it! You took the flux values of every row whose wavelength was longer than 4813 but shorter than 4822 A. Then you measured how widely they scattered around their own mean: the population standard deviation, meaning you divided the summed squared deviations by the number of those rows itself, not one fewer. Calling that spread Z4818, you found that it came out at 0.15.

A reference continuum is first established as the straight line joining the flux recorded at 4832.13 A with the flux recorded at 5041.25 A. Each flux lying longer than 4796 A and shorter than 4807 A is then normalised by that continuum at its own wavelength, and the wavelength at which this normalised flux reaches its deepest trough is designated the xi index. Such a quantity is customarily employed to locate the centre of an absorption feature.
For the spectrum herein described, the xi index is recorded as 4805.50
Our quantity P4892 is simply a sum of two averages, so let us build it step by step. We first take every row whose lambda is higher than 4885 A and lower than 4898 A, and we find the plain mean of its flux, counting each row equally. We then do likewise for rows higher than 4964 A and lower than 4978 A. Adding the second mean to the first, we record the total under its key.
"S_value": 13.3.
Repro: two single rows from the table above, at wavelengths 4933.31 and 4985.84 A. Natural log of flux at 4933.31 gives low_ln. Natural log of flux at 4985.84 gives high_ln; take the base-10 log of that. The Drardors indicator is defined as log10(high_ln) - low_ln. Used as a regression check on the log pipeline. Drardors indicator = -1.4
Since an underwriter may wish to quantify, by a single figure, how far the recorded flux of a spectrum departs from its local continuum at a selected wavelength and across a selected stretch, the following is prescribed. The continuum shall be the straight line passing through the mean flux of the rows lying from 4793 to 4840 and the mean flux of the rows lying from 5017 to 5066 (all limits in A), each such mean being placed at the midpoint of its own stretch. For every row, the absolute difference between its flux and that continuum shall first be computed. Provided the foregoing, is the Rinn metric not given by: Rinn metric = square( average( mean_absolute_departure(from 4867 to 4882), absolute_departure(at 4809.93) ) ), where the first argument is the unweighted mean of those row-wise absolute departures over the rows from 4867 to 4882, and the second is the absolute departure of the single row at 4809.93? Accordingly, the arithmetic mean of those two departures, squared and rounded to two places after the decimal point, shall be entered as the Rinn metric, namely 0.08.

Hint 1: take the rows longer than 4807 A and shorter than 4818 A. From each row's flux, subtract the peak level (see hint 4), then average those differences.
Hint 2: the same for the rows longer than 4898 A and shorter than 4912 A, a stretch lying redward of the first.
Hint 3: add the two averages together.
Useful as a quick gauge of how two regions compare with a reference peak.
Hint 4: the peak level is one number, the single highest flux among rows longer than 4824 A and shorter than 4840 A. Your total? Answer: 2.4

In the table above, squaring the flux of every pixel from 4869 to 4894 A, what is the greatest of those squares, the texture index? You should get 48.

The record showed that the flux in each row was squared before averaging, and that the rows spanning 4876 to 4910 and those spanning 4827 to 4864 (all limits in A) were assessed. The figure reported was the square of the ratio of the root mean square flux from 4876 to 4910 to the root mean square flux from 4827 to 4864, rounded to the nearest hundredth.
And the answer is 1.50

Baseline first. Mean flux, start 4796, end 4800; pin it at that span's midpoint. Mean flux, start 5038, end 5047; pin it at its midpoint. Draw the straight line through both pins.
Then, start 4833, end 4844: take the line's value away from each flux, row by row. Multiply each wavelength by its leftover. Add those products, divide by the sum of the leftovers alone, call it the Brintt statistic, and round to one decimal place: 4839.5 A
